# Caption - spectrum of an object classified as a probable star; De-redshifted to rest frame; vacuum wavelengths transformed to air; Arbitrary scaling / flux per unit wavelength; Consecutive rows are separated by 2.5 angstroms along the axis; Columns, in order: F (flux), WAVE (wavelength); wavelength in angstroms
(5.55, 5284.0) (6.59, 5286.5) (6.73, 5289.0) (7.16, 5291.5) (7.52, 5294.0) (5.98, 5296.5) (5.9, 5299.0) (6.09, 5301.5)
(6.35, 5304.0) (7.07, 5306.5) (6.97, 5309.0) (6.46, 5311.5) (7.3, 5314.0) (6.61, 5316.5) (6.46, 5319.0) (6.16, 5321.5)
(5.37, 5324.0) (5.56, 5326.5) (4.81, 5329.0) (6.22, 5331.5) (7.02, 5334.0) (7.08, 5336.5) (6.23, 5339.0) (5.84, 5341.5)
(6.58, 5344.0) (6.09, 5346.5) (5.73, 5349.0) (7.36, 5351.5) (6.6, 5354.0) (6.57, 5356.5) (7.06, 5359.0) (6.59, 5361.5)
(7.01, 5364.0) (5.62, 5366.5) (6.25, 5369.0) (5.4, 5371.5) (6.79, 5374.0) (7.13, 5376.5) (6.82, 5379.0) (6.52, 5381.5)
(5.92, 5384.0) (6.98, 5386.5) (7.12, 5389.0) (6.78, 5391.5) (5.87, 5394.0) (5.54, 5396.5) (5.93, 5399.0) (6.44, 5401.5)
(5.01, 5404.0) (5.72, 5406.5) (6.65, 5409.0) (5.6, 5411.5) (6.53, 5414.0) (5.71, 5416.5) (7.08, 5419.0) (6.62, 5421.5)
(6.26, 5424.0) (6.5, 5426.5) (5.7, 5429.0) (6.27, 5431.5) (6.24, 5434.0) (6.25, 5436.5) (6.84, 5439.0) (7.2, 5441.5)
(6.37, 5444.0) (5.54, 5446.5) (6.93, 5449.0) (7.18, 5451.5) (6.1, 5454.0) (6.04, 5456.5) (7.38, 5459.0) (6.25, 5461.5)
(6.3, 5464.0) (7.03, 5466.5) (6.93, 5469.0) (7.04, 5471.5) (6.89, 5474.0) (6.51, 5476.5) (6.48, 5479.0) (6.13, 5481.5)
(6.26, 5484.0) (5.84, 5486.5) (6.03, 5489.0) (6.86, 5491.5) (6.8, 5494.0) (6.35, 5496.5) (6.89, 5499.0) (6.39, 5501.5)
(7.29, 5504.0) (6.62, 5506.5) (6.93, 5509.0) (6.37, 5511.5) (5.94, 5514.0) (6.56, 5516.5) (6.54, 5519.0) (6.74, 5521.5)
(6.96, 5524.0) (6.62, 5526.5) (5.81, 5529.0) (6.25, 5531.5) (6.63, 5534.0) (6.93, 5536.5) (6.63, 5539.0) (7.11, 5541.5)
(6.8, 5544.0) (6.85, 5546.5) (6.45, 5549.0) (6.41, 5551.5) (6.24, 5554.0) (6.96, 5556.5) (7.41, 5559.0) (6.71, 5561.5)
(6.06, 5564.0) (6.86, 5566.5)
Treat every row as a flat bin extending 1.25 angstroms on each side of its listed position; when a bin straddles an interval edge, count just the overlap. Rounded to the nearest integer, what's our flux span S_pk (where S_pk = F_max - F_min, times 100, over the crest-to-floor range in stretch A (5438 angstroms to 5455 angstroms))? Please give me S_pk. 166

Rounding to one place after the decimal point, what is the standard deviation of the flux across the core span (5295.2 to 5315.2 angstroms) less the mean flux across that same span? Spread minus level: -6.0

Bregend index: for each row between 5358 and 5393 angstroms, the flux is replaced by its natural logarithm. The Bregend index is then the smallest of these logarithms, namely 1.69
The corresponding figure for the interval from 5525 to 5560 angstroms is 1.76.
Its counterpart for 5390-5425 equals 1.61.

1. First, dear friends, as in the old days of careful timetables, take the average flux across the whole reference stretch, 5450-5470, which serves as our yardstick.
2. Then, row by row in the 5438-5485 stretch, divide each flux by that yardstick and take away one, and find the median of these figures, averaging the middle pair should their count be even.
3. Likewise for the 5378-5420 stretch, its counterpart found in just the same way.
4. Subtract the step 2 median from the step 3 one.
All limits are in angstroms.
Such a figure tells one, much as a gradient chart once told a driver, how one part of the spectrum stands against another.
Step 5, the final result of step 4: -0.011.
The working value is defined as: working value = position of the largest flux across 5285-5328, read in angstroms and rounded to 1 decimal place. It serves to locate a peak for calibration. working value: 5294.0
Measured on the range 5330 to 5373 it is 5351.5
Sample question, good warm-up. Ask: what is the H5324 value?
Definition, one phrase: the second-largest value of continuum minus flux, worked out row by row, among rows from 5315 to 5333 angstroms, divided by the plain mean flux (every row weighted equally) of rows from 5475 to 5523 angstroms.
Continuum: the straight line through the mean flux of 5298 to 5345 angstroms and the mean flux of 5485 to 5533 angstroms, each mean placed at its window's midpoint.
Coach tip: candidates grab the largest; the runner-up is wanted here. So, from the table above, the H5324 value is 0.147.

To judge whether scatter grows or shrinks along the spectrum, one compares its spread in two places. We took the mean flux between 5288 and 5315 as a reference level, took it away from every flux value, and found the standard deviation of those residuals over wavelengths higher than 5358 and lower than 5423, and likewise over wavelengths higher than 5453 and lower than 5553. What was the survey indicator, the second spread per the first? 0.63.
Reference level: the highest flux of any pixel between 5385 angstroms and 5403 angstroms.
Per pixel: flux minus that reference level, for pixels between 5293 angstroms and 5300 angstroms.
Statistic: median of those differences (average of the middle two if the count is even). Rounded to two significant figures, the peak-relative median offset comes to -1.1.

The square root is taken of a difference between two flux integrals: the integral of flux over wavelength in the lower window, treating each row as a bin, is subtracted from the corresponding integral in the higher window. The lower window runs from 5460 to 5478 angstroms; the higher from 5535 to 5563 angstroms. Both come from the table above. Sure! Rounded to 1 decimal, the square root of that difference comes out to 8.3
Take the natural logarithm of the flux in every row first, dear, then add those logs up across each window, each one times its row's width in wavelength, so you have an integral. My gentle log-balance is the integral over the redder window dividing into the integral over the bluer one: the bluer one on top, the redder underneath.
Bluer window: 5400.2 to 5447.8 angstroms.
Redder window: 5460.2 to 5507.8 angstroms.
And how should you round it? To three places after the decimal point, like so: 0.971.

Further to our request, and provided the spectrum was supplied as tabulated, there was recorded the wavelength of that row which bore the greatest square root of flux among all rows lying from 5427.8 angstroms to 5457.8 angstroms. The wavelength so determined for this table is 5441.5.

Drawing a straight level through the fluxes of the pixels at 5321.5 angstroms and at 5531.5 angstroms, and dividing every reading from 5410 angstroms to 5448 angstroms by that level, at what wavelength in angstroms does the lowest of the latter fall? 5446.5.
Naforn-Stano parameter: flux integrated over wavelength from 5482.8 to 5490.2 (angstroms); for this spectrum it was 45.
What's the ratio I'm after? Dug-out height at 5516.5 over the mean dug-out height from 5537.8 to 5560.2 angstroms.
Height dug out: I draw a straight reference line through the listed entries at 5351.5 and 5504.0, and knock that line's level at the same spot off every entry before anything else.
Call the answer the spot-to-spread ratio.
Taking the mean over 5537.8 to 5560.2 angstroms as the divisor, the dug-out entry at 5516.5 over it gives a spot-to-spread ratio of 1.4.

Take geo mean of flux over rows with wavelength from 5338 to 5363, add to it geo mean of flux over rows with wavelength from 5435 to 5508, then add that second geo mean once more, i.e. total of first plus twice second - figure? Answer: 19.6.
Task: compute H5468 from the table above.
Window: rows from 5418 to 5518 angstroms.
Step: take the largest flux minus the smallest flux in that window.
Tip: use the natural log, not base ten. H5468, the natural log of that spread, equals 0.6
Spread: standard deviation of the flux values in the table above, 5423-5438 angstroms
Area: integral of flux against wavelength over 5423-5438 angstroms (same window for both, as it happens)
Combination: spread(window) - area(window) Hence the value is -93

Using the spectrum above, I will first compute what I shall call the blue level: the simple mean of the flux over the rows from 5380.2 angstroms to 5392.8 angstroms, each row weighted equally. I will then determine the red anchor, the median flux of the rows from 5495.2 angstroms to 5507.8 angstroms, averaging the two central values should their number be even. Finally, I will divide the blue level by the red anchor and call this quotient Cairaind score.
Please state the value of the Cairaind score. 1.01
